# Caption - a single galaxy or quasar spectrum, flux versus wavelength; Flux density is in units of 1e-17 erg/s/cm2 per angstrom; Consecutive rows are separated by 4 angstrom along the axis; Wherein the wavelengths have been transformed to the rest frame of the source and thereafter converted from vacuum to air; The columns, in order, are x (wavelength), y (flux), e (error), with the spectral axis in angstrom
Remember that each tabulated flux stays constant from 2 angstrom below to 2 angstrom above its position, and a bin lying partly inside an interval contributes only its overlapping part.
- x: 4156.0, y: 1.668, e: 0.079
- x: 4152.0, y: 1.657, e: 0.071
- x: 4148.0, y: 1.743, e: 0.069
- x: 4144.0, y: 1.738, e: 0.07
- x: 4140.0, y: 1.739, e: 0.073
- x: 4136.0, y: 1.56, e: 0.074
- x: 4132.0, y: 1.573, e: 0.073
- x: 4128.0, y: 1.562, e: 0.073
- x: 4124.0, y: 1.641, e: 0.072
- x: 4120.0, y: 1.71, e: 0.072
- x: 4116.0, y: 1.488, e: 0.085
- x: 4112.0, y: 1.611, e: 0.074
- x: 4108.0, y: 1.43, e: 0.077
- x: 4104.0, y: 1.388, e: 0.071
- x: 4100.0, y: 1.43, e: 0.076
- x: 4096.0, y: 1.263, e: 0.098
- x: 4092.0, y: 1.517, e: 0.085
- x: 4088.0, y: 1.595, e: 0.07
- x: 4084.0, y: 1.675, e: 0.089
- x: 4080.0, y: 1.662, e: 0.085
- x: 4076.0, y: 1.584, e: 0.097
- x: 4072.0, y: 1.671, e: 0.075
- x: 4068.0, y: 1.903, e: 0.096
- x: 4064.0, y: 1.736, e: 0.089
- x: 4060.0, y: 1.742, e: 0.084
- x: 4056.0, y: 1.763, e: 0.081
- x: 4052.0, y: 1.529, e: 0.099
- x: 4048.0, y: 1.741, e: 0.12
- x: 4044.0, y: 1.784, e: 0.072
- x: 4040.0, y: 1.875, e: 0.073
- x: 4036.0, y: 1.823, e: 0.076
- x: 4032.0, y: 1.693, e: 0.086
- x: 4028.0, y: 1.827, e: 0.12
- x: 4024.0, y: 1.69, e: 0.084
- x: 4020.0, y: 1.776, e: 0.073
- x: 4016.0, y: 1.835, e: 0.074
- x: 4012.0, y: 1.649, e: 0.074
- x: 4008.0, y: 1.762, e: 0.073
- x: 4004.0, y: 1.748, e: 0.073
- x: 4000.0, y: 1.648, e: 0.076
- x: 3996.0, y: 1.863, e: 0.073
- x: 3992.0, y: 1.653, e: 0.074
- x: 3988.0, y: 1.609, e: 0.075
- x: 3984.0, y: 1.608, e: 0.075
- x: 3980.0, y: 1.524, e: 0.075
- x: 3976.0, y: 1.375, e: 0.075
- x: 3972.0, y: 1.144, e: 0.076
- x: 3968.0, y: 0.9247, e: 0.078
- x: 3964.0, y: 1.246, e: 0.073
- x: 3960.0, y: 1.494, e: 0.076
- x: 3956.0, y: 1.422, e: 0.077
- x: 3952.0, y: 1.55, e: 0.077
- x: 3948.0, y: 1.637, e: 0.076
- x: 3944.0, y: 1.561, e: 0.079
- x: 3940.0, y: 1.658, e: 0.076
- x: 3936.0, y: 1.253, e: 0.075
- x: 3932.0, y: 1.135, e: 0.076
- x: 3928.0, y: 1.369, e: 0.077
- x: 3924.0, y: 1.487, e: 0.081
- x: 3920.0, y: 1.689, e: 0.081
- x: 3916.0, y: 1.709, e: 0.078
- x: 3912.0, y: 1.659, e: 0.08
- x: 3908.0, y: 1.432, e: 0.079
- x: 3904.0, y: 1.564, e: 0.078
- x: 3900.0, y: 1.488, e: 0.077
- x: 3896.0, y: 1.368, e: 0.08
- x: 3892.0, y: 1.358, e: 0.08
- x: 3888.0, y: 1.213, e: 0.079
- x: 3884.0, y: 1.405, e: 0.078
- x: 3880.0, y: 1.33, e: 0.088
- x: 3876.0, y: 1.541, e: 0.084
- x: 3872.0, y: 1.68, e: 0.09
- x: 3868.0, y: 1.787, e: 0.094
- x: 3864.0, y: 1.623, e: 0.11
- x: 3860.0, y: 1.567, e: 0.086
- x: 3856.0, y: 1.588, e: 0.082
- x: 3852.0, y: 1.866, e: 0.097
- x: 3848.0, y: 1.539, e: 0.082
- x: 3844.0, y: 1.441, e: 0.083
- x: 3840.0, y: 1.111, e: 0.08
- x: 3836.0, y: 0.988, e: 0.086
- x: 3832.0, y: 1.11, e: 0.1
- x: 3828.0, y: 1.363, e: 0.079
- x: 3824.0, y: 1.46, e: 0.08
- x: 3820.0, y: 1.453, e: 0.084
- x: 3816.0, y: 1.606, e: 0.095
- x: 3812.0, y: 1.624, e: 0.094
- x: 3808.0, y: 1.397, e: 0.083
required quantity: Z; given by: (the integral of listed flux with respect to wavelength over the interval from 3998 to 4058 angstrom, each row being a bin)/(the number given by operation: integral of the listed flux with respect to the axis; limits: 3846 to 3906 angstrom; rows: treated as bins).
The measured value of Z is 1.14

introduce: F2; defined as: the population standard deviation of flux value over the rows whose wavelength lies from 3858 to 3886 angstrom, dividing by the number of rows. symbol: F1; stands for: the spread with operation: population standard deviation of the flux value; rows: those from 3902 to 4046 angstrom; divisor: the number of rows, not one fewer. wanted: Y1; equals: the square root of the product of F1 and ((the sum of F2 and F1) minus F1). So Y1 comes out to 0.179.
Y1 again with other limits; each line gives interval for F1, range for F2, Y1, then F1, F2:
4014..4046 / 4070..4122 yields 0.090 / 0.063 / 0.13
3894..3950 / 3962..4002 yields 0.212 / 0.167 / 0.27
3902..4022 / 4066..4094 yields 0.157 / 0.218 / 0.11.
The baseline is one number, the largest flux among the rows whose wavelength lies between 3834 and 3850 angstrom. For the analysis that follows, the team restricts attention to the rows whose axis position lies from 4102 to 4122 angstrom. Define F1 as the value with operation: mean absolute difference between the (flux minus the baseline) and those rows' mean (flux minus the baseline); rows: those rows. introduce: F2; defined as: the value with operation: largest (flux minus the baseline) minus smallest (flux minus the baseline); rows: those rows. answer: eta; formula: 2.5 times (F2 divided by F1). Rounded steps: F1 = 0.11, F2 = 0.3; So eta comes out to 7.4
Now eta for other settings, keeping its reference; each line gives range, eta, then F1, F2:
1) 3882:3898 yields 7.8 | 0.06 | 0.2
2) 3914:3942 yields 7.6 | 0.19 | 0.6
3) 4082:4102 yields 8.6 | 0.12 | 0.4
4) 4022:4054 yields 10.5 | 0.08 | 0.3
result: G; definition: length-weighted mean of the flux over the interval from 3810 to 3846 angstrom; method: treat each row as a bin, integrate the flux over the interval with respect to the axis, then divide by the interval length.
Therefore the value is 1.35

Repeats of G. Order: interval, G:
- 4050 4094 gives 1.67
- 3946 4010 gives 1.51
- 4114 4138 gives 1.59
